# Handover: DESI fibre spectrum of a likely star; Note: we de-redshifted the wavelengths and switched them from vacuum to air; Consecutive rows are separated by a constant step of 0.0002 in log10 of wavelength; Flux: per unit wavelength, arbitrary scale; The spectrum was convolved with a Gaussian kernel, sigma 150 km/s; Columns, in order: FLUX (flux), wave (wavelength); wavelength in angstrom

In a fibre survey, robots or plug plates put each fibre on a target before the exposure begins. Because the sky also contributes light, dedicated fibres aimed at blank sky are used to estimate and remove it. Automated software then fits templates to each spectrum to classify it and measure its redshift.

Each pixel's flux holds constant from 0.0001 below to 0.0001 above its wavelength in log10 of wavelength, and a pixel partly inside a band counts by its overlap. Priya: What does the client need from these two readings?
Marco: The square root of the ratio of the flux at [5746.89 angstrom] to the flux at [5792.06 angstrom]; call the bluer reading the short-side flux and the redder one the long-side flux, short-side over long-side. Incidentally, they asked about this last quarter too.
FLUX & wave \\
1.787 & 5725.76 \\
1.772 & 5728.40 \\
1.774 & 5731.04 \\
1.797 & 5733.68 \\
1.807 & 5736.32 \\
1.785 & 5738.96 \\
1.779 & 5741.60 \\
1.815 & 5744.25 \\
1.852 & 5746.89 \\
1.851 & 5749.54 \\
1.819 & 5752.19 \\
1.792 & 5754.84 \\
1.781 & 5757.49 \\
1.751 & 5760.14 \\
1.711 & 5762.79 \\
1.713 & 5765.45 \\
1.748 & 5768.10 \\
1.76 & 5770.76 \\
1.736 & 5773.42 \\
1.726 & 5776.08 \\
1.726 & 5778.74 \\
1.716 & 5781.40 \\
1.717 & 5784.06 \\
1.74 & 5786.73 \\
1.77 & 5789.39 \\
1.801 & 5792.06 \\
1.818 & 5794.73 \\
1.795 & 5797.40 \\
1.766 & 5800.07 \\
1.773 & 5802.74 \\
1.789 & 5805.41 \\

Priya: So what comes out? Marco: 1.01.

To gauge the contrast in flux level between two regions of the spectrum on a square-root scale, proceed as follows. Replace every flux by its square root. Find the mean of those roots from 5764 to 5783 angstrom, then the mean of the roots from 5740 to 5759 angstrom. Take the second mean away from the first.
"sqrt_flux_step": -0.030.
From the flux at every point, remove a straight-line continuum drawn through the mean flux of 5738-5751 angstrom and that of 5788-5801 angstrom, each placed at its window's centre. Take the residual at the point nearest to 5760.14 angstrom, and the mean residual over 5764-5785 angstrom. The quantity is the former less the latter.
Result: 0.01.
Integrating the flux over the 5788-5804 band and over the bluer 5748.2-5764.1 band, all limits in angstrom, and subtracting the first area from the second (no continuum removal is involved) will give -0.2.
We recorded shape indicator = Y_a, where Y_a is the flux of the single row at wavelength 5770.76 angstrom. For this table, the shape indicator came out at 1.76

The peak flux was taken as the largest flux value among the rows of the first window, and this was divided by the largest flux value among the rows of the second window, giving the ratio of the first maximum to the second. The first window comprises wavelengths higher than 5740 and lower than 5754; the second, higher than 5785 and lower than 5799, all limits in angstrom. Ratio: 1.02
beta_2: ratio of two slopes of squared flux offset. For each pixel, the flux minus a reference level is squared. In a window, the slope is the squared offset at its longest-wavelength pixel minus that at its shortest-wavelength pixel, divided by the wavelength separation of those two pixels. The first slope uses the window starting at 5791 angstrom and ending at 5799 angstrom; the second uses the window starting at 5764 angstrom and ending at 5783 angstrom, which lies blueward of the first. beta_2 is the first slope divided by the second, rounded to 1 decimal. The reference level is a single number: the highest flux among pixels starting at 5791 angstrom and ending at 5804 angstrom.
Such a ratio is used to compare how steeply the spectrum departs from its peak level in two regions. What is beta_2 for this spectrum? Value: -1.2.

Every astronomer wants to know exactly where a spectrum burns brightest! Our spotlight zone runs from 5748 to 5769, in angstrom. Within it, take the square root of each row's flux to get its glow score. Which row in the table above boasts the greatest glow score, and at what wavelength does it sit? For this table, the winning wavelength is 5749.54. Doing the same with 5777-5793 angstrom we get 5792.06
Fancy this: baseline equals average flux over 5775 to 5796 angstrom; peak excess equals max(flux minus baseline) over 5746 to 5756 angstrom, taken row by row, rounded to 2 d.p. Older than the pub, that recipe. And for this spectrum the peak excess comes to 0.10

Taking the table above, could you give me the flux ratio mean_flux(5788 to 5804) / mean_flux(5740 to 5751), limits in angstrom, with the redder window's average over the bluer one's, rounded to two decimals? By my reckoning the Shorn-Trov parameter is 0.98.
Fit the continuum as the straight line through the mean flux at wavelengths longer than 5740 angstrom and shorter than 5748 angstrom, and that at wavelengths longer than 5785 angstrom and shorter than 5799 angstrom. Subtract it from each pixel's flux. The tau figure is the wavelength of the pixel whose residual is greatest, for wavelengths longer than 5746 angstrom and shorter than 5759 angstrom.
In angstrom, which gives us 5749.54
